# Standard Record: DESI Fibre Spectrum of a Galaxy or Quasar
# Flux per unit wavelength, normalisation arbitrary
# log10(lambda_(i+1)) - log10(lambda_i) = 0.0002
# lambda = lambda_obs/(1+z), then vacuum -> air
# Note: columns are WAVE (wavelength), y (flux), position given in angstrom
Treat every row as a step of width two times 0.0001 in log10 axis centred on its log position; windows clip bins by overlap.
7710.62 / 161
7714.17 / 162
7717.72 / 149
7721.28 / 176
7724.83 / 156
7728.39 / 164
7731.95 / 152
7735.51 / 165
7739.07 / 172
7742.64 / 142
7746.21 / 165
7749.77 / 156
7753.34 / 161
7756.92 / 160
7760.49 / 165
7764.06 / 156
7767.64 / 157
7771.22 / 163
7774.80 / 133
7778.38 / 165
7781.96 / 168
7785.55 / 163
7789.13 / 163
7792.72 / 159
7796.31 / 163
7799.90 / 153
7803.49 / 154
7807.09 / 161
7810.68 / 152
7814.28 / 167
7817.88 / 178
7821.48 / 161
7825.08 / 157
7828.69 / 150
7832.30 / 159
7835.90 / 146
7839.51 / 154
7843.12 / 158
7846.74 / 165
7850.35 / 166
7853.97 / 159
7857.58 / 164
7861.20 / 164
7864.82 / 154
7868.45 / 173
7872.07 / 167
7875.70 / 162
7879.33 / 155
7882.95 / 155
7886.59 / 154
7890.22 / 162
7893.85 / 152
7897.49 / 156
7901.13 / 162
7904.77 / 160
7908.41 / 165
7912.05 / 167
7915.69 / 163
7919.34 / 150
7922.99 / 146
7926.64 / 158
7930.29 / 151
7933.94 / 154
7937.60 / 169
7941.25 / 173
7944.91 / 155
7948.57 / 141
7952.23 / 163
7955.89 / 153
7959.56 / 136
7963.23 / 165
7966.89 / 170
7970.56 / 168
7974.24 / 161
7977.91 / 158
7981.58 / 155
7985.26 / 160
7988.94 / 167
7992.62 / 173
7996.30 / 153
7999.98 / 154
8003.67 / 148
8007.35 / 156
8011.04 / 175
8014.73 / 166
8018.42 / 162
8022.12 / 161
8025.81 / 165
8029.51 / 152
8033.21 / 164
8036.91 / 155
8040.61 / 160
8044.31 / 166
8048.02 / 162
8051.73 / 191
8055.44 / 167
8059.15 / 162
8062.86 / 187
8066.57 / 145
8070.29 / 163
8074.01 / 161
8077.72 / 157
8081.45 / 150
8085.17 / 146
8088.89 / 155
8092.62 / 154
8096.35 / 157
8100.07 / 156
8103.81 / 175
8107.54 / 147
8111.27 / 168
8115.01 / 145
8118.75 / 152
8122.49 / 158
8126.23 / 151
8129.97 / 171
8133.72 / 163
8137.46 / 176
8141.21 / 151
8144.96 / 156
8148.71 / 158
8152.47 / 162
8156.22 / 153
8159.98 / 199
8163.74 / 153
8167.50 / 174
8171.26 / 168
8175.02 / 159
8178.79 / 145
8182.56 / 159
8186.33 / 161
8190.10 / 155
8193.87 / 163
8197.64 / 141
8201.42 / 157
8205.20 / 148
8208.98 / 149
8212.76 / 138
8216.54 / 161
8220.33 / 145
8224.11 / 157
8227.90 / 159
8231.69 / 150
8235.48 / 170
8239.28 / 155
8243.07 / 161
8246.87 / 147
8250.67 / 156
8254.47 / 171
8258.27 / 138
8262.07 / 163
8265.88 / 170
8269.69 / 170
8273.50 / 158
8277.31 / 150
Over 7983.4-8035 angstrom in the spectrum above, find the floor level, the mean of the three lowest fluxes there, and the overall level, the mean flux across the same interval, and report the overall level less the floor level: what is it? 10.1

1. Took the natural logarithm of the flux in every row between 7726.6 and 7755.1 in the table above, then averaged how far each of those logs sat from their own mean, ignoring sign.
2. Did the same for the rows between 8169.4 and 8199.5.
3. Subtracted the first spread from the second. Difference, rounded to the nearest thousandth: 0.000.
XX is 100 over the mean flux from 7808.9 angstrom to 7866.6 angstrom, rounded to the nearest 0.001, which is 0.626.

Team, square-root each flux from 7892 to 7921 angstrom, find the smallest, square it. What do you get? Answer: 150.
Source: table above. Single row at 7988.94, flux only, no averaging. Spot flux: 167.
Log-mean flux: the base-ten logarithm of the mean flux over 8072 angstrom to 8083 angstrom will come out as 2.19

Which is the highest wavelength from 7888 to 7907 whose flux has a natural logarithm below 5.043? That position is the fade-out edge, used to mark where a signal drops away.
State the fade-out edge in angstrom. 7893.85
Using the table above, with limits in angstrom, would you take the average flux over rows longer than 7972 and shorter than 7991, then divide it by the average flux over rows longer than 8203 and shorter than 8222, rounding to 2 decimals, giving 1.08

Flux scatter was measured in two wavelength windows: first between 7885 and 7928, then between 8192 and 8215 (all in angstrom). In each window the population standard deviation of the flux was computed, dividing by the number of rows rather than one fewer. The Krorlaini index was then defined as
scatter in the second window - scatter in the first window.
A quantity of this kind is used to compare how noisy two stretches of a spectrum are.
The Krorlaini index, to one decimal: 2.5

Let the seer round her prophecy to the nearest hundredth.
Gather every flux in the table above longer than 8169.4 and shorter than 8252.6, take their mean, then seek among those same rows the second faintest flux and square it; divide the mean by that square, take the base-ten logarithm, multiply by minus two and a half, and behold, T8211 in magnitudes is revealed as 5.27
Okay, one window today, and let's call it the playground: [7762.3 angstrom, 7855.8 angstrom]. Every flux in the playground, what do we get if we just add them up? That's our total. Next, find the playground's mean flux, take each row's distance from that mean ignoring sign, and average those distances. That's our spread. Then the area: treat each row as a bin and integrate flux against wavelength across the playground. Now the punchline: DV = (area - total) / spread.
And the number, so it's 1803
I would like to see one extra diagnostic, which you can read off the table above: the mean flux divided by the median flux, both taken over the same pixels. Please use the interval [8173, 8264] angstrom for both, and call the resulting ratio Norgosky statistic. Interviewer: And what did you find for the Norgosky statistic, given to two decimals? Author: 0.99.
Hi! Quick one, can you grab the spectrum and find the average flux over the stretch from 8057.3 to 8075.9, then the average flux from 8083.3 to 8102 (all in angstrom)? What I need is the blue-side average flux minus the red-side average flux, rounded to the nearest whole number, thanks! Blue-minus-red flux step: 10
